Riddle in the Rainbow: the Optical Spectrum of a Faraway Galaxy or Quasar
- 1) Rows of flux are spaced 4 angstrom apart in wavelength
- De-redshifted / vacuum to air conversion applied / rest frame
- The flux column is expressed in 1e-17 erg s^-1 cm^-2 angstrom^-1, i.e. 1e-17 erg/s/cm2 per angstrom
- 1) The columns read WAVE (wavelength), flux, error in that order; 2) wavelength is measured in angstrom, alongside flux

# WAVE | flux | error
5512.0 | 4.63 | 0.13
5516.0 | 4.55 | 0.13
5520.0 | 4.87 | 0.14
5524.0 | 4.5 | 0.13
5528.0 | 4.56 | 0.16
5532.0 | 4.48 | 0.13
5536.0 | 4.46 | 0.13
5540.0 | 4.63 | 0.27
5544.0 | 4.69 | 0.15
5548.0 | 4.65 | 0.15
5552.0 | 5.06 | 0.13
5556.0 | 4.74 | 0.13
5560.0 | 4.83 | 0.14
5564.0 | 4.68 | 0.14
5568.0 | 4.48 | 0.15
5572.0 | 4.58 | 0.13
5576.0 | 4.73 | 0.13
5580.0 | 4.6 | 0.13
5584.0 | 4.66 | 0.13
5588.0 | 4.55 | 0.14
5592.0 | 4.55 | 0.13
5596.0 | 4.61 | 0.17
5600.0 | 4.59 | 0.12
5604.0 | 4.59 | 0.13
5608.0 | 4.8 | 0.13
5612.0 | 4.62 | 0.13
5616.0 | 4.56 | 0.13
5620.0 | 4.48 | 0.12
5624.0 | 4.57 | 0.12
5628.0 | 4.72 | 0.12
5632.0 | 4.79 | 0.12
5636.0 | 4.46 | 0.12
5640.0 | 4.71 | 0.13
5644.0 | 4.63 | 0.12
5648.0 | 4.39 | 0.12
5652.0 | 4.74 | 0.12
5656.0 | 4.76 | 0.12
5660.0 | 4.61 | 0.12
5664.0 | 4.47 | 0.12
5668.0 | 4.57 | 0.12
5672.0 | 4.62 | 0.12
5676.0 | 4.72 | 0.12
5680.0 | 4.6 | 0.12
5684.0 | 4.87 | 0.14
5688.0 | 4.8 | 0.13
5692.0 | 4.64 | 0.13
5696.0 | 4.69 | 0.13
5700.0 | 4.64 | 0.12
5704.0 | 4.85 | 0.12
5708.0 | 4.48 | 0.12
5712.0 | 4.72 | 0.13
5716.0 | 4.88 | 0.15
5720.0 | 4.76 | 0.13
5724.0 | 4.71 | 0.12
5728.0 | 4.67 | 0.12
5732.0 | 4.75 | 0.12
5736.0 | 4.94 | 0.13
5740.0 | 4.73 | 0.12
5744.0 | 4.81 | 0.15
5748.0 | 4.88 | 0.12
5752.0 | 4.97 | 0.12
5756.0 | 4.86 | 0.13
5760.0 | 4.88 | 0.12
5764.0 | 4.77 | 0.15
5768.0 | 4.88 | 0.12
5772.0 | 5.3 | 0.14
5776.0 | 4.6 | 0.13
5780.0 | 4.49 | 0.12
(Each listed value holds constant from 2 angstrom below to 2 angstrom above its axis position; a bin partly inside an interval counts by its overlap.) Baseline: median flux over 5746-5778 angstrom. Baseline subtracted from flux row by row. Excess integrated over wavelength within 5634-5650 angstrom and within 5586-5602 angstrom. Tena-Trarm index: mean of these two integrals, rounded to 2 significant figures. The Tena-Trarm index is -5.1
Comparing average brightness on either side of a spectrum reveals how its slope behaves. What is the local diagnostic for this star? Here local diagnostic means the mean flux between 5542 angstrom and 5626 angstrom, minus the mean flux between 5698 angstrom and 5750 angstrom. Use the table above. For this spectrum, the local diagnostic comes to -0.11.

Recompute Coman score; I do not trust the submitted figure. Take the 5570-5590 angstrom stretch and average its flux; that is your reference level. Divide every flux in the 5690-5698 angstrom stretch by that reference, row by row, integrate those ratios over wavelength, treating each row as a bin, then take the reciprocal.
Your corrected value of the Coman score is 0.12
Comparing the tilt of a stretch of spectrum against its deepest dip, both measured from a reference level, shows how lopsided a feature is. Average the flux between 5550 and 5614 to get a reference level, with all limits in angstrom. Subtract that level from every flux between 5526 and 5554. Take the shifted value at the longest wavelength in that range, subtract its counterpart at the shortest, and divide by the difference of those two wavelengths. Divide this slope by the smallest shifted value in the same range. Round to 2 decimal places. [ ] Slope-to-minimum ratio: -0.10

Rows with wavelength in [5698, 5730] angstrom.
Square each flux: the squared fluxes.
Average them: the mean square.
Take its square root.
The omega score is 4.72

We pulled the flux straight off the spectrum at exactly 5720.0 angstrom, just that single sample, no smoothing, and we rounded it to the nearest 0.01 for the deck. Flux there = 4.76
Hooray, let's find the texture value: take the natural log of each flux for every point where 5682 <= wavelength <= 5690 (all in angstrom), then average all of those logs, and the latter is 1.58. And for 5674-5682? 1.54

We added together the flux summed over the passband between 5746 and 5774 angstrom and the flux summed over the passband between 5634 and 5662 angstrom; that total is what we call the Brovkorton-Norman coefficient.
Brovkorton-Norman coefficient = 66.8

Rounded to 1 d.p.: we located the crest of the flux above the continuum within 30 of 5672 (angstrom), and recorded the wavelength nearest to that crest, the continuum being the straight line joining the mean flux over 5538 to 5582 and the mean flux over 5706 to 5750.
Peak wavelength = 5684.0 angstrom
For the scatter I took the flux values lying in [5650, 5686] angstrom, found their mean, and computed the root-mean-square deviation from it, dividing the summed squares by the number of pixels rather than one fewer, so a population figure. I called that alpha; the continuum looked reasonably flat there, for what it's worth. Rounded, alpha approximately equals 0.11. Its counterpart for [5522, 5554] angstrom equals 0.18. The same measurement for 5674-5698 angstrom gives 0.09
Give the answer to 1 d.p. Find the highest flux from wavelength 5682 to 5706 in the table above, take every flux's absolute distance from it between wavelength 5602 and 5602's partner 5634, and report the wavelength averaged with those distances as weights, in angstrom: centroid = 5617.2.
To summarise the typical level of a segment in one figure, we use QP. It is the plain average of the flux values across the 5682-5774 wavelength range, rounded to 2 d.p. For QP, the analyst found 4.80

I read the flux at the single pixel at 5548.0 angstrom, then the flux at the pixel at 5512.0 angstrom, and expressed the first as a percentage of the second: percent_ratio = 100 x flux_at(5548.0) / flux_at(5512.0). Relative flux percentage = 100.4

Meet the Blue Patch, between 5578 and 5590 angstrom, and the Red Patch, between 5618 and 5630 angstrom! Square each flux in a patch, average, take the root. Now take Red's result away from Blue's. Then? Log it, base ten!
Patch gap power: -1.9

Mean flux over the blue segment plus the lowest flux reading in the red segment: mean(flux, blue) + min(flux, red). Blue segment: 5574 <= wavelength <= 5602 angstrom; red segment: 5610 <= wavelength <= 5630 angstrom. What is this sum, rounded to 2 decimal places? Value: 9.09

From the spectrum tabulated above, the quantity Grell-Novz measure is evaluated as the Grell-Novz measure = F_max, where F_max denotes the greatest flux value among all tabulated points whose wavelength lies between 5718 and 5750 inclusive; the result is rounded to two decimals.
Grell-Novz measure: 4.94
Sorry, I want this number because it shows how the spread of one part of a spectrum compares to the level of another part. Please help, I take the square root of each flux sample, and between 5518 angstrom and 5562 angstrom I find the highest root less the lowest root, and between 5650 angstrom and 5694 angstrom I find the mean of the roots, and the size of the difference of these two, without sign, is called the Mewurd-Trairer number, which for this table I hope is 2.02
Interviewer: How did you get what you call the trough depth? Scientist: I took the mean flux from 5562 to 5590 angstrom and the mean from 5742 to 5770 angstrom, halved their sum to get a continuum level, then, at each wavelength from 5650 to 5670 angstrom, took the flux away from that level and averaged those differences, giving 0.108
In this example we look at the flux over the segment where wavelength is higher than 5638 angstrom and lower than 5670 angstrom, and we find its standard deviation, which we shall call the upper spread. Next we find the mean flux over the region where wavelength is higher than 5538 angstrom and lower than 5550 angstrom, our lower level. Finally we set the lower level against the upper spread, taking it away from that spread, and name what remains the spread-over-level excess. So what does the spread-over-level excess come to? -4.53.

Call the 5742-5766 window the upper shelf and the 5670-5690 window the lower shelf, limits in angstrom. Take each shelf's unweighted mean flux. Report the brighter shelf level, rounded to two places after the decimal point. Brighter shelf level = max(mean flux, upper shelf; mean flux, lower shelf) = 4.86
